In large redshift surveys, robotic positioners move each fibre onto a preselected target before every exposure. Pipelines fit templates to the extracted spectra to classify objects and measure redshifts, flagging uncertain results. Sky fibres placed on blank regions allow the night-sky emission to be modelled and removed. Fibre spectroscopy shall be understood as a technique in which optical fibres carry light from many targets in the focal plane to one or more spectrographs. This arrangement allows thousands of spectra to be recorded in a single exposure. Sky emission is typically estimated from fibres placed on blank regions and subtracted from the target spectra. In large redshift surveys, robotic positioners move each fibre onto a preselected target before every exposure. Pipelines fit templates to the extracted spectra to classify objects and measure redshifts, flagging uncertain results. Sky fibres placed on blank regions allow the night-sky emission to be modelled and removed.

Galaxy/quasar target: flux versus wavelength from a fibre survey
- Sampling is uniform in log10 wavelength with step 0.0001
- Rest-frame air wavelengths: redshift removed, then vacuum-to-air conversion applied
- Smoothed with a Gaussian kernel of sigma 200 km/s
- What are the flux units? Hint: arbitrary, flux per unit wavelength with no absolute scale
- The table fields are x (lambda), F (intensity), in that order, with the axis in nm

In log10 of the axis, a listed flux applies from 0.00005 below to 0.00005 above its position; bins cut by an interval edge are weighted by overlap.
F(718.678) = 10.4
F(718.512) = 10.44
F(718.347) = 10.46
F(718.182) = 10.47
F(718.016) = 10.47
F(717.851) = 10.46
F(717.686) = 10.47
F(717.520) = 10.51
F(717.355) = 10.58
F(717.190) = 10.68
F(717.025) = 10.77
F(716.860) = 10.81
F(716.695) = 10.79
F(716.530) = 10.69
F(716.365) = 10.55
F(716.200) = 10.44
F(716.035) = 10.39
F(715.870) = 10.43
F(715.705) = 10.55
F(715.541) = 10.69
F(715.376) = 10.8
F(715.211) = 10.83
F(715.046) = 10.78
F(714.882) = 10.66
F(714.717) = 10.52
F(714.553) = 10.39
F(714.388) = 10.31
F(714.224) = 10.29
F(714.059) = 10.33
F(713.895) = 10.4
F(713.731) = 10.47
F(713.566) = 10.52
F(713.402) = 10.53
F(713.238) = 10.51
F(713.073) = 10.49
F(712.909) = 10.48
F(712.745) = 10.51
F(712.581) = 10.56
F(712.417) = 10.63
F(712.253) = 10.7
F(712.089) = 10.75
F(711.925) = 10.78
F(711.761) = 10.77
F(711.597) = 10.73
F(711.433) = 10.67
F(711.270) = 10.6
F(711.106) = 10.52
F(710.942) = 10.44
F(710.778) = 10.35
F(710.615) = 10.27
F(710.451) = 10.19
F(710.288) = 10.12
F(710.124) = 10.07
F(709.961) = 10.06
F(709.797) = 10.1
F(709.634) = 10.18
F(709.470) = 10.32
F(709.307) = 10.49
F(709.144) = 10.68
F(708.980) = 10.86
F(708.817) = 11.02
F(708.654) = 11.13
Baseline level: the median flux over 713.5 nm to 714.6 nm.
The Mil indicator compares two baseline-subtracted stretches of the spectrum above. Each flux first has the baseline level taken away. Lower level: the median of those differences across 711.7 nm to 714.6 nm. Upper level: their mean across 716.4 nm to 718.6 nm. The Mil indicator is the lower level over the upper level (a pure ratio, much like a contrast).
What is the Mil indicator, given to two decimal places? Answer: 0.62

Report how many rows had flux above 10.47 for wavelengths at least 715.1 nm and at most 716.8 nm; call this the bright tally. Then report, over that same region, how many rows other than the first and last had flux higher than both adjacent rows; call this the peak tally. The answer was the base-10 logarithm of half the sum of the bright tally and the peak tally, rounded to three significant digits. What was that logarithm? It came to 0.544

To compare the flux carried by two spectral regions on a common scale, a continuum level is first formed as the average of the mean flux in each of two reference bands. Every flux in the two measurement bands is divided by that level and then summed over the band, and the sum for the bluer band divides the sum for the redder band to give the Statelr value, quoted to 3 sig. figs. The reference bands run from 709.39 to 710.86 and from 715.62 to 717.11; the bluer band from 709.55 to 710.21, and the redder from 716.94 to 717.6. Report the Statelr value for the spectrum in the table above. 1.05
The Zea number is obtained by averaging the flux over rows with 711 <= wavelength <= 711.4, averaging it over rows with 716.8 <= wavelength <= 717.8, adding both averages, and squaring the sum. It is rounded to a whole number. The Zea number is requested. 449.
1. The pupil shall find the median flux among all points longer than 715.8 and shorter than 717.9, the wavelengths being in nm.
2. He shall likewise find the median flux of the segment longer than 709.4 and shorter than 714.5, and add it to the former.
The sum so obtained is 21.0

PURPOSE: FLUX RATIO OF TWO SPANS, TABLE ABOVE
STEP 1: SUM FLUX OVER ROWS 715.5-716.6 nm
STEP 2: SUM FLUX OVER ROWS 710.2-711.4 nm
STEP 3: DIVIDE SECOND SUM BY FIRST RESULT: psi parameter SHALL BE 0.98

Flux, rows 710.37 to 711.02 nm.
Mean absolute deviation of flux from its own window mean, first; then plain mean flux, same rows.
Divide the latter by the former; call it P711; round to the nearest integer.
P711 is 125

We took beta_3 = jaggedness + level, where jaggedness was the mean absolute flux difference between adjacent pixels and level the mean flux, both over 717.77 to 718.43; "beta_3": 10.5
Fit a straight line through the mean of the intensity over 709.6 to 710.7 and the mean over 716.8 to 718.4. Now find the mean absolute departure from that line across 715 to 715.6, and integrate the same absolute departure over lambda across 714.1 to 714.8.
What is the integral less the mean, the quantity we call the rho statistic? -0.29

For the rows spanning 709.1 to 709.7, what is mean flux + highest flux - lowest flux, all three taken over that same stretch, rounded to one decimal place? 10.9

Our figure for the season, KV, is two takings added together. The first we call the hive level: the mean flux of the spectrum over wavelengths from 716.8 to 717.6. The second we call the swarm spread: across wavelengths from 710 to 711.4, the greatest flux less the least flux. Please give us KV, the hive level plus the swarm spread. 11.2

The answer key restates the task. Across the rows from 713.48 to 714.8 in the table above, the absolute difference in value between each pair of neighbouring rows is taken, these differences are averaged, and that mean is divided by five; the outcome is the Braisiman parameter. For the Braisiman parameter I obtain 0.013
